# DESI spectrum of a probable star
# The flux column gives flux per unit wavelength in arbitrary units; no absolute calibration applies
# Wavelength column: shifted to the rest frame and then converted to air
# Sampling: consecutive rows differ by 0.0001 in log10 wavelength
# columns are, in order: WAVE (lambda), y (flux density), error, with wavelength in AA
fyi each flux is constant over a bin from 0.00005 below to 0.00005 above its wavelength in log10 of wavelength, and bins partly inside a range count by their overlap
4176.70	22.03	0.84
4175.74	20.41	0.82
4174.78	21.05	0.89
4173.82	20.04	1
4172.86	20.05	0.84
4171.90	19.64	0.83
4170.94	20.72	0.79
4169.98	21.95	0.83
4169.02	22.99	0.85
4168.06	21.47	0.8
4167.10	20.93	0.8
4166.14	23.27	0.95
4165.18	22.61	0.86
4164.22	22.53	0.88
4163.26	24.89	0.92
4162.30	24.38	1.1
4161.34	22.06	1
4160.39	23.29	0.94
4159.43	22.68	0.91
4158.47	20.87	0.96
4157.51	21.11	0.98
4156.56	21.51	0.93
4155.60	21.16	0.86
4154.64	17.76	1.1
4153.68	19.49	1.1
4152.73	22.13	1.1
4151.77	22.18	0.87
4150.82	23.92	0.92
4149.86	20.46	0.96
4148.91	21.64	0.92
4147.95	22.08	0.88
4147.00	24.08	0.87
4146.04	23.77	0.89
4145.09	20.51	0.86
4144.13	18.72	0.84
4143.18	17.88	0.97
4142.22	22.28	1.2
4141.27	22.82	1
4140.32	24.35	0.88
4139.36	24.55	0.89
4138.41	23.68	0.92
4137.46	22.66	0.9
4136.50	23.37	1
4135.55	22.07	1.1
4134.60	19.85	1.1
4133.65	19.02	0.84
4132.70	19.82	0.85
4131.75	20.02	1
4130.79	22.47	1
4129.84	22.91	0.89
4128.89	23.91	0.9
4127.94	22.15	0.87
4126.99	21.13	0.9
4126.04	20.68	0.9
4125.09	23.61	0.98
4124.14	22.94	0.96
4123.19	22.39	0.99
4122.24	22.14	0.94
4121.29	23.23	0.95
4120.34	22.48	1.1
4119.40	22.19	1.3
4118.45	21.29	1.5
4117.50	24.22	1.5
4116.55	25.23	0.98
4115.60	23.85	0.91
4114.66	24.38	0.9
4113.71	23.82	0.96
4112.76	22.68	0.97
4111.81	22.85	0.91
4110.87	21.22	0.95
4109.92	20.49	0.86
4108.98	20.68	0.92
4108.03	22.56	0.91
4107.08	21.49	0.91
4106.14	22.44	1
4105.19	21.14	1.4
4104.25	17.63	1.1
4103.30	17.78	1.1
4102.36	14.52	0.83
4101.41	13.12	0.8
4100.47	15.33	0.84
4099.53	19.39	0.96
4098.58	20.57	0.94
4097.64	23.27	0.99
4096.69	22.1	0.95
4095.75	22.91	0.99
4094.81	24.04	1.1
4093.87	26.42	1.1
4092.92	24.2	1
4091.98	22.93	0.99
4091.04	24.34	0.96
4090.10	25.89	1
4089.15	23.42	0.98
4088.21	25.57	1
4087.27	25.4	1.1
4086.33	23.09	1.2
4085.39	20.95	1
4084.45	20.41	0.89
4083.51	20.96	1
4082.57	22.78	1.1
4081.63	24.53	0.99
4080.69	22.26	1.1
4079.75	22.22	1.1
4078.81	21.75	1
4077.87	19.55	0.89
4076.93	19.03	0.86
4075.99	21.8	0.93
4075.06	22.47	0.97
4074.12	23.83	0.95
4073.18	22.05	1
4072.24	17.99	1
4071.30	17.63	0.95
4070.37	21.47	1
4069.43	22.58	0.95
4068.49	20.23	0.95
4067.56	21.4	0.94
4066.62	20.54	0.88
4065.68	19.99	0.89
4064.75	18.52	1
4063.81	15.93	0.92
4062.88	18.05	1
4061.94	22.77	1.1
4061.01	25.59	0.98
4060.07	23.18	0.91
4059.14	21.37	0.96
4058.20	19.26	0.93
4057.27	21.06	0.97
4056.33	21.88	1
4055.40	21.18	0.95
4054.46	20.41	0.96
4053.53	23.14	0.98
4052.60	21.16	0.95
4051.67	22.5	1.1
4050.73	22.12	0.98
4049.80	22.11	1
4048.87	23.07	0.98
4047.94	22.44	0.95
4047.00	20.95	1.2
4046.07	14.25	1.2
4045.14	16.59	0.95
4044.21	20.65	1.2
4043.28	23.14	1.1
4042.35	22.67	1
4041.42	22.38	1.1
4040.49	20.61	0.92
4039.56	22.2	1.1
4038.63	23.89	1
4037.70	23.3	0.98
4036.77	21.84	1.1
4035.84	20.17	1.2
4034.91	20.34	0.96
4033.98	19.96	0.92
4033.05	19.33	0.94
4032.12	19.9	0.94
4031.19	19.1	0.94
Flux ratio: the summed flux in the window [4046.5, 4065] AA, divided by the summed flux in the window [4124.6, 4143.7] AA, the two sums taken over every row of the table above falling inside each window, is 0.97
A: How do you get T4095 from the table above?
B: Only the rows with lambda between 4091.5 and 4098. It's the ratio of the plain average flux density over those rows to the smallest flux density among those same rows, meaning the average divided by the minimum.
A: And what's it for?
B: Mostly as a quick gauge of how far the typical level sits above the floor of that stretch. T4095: 1.07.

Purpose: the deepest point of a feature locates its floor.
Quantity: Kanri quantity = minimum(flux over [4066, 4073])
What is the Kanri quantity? 17.63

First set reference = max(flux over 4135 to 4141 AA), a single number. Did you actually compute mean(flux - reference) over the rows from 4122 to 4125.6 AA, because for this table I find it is -1.8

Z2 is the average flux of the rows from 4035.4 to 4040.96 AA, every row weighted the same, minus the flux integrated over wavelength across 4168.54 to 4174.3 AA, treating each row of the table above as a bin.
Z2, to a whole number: -98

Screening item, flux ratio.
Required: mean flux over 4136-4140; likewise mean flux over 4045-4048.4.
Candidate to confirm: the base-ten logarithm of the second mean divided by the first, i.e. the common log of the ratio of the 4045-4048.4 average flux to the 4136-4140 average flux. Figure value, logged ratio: -0.10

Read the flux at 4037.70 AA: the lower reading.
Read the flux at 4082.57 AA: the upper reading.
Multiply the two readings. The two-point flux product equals 531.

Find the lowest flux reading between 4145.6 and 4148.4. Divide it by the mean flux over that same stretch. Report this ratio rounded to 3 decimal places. 0.947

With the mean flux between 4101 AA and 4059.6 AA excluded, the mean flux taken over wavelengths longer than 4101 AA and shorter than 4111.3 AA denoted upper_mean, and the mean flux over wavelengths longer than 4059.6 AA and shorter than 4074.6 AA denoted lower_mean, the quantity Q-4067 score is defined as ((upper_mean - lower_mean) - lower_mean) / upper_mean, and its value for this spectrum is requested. -1.14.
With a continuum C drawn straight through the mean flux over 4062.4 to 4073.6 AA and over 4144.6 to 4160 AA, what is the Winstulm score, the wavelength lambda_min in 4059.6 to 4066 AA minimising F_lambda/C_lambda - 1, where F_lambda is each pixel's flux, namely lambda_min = 4063.81 AA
